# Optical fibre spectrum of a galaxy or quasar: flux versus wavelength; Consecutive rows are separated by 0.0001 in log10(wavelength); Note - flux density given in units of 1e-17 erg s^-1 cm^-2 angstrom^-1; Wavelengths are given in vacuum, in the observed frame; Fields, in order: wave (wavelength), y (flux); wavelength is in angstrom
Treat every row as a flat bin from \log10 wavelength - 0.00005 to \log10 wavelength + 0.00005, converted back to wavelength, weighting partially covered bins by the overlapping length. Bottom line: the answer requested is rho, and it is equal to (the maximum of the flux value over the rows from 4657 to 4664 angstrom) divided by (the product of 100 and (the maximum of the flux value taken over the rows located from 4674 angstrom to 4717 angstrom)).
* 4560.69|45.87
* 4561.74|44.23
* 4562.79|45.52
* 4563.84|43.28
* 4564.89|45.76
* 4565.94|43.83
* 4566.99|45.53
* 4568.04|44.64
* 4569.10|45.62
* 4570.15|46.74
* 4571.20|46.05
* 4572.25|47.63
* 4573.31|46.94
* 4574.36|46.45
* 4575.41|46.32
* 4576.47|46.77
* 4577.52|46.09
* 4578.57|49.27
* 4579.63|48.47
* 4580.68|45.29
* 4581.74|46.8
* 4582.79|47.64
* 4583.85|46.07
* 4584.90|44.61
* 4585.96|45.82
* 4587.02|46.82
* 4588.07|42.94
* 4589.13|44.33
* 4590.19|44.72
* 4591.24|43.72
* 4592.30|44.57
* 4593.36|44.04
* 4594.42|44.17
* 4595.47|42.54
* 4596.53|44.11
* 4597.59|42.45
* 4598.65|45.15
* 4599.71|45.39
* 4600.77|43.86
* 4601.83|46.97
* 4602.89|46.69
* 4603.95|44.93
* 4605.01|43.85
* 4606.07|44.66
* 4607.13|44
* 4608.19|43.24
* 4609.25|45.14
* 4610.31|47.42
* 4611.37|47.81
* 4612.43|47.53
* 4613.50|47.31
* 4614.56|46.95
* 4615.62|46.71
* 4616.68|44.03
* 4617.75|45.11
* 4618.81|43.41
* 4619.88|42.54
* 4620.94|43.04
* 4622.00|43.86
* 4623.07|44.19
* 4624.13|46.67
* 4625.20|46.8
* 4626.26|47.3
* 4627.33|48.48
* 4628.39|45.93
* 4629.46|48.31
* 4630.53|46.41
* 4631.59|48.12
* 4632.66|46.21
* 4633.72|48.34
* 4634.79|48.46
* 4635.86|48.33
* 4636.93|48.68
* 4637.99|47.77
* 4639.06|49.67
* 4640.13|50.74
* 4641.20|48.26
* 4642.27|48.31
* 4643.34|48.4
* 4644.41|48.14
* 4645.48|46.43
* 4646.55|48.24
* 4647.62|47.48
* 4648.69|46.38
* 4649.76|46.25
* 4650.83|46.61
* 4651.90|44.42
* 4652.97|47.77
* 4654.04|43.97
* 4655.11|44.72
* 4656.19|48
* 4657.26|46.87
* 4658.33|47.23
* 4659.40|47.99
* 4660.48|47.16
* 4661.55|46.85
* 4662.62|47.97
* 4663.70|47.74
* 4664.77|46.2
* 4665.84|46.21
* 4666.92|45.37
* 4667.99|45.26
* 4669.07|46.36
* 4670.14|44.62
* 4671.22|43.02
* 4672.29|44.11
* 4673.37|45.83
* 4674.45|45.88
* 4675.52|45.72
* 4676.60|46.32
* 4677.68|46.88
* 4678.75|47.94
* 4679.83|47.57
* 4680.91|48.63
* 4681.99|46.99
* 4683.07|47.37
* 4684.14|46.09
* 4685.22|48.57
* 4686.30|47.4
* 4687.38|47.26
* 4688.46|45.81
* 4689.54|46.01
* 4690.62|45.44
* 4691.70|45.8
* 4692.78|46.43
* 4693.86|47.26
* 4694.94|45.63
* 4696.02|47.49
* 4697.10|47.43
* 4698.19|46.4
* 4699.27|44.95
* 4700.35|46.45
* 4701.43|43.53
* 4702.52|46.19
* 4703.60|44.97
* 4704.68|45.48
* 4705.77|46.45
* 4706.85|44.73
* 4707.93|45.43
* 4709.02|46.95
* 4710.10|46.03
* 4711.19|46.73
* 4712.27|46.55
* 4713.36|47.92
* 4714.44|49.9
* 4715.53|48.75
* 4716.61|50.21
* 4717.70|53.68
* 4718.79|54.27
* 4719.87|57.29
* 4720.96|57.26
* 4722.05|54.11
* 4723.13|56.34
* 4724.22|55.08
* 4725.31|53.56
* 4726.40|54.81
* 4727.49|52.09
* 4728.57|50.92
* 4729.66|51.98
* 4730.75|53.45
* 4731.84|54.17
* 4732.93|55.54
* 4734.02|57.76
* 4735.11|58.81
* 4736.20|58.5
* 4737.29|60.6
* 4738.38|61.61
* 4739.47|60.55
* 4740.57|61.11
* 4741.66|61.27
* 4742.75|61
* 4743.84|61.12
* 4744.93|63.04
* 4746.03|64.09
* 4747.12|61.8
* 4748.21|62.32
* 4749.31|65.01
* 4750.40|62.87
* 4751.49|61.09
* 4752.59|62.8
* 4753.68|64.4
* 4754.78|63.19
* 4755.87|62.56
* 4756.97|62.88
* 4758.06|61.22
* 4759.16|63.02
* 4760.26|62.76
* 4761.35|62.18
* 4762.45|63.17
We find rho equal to 0.0096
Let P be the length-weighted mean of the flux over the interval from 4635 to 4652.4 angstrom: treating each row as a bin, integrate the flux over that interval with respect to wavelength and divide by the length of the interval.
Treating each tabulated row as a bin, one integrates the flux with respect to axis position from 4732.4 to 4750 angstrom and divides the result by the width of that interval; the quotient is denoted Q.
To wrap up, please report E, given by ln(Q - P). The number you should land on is 2.6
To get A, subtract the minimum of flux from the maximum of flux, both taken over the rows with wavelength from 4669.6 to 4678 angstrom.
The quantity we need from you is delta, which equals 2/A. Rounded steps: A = 3.9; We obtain 0.52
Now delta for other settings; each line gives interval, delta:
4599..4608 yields 0.64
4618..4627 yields 0.42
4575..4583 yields 0.50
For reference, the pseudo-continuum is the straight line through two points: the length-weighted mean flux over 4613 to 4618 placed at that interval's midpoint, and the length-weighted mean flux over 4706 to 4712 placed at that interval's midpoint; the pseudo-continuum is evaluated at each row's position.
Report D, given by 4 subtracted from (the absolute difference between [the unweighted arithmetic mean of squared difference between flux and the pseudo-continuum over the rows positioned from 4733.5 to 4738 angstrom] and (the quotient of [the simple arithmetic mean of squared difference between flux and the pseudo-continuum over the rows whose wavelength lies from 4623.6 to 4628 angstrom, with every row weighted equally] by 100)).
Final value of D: 162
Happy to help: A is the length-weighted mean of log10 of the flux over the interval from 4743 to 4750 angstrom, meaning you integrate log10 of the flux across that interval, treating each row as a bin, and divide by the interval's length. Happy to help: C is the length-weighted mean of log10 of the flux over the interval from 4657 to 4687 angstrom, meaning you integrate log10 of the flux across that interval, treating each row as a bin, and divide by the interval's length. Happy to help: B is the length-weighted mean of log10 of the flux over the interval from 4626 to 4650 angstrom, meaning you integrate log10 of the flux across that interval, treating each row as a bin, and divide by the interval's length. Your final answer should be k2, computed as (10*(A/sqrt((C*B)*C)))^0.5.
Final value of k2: 2.88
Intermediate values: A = 1.798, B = 1.68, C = 1.67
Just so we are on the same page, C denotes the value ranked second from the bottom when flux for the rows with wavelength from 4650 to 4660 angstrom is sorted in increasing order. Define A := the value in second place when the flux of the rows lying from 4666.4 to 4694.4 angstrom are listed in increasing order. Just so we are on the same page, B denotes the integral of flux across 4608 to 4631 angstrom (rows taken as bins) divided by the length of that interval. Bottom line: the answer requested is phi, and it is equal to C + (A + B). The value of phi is 134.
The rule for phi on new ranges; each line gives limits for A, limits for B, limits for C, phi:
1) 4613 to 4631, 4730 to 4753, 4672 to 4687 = 149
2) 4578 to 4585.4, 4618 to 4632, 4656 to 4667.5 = 137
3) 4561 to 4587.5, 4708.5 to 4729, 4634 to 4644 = 144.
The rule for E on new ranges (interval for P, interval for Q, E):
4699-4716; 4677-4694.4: -0.4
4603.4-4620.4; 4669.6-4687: 0.1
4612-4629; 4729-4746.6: 2.6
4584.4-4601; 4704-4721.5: 1.6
